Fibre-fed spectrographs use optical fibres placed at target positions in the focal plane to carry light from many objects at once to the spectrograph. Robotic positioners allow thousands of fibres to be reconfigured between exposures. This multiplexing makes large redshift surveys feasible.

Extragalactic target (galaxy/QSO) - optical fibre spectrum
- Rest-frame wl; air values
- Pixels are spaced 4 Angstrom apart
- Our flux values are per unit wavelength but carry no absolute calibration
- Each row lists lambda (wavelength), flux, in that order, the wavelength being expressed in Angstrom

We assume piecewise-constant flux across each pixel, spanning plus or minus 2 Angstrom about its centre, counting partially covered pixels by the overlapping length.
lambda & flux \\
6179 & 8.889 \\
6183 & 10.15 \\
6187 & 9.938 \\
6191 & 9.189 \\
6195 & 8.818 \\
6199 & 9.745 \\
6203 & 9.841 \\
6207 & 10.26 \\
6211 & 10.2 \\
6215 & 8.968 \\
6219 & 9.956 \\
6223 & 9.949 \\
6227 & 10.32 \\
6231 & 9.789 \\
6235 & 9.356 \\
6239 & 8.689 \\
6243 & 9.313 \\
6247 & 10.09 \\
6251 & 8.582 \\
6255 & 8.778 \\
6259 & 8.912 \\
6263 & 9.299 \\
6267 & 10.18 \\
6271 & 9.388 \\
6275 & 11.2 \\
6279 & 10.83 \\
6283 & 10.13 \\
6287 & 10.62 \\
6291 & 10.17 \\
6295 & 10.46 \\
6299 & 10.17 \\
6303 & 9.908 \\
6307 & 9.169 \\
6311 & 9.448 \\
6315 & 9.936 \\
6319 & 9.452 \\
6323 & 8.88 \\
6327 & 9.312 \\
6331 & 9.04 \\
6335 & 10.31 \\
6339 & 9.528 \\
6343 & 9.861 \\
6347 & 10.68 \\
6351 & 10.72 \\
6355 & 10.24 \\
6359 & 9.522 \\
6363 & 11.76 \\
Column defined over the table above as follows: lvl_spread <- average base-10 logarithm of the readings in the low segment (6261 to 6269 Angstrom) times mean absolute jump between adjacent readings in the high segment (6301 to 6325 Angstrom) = 0.51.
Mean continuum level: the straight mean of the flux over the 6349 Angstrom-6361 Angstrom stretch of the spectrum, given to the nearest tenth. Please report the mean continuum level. 10.2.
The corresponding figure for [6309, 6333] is 9.3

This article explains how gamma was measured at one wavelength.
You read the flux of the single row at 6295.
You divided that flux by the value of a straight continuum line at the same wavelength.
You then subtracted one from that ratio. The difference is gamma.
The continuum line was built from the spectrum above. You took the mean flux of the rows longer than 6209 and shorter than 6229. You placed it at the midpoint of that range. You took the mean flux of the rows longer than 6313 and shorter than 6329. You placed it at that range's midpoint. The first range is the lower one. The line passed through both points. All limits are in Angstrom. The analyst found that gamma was 0.10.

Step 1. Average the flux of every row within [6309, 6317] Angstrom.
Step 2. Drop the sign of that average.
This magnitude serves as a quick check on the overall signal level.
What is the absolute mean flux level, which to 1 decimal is 9.7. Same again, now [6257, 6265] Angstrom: 9.1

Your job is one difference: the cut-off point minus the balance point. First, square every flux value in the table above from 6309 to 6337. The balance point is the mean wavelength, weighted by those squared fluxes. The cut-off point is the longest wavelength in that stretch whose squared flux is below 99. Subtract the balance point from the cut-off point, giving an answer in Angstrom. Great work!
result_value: 7.9 Angstrom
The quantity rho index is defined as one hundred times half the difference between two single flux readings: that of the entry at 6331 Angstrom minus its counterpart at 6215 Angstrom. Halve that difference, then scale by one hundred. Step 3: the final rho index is 3.6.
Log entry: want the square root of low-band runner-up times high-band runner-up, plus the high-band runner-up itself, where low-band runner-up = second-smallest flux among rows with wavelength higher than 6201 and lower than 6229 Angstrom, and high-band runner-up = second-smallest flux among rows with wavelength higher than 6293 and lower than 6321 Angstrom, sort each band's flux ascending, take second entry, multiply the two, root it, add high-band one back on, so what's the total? 19.1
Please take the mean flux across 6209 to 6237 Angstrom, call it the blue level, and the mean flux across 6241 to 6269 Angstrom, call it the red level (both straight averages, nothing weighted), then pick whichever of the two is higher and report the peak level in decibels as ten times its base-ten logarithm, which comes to 9.91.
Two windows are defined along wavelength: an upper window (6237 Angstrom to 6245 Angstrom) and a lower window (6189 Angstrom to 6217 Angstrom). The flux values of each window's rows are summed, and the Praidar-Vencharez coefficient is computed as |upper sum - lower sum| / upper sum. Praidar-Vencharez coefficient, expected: 2.7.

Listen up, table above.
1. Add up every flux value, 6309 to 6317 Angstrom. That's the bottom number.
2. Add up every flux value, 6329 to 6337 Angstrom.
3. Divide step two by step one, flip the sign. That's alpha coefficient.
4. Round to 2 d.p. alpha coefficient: -1.00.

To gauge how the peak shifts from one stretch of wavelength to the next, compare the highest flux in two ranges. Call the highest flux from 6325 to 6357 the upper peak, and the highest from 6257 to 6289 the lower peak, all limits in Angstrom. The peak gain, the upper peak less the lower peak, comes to -0.5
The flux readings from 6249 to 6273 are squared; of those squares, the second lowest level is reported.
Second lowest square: 77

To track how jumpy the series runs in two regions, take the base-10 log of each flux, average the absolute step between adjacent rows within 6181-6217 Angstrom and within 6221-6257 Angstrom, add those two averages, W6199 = 0.053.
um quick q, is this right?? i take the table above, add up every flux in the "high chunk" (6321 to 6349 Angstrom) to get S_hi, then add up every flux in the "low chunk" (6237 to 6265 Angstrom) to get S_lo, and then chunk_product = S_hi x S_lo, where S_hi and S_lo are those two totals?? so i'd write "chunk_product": 4304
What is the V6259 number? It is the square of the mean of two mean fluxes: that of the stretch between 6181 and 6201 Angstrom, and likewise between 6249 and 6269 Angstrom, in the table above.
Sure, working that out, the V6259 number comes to 88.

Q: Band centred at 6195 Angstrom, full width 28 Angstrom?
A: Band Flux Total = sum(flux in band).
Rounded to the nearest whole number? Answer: 68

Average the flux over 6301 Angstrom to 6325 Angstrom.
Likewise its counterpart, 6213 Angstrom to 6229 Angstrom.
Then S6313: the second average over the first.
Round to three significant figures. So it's 1.04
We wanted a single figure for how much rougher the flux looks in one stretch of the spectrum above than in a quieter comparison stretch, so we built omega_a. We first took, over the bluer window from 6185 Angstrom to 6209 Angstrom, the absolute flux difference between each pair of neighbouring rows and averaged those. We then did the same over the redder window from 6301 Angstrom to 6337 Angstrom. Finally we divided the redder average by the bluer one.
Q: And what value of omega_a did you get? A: 1.11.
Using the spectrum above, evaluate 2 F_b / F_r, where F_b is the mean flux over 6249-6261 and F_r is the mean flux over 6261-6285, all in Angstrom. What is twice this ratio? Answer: 1.72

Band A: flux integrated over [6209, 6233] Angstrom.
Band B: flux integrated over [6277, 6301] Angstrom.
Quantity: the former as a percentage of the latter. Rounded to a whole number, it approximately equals 95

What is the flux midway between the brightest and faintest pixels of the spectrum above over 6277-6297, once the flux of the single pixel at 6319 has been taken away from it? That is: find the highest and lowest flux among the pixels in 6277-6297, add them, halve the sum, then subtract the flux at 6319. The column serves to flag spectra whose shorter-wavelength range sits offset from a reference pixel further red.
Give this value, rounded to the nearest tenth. 1.0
